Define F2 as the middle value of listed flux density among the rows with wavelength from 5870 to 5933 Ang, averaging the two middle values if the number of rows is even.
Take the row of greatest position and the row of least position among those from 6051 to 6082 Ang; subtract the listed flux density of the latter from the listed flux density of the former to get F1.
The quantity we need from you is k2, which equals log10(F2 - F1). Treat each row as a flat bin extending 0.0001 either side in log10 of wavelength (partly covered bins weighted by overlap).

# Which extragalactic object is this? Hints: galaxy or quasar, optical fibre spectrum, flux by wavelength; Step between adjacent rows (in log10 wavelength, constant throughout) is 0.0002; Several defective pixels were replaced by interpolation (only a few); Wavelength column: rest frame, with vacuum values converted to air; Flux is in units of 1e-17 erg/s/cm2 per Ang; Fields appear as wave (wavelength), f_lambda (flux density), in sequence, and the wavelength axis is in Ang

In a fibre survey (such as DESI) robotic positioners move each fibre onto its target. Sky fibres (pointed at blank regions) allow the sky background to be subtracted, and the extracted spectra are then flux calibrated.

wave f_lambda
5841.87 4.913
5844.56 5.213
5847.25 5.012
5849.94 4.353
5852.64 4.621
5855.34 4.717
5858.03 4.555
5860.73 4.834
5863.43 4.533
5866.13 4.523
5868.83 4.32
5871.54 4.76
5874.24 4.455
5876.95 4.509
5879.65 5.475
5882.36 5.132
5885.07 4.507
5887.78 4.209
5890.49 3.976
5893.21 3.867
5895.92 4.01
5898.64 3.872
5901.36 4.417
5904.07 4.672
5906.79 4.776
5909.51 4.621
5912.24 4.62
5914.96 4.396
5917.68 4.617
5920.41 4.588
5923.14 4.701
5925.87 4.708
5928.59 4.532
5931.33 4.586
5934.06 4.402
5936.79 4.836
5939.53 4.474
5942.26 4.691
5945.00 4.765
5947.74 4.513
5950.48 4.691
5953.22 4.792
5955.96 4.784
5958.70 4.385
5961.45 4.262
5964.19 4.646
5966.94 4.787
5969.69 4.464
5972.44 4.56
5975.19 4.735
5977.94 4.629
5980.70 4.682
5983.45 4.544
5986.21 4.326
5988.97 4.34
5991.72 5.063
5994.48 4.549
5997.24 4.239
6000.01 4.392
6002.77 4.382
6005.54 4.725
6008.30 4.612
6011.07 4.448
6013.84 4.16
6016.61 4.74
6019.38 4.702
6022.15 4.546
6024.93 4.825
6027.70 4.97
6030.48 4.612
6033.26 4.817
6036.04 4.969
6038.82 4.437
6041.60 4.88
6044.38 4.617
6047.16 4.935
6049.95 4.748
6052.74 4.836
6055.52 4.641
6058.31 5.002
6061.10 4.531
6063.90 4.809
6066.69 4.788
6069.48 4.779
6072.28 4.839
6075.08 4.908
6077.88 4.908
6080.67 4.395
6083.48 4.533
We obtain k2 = 0.701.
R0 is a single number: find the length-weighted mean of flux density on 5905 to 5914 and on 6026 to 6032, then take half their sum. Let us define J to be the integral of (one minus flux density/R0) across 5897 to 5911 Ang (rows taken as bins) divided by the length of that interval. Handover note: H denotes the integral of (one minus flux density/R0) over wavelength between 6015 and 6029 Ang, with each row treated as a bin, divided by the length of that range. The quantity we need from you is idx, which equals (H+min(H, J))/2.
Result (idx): 0.00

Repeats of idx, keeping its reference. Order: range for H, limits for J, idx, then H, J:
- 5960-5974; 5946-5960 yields 0.03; 0.038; 0.02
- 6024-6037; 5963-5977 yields -0.02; -0.023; 0.02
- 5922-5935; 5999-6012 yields 0.03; 0.029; 0.04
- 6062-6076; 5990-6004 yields -0.02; -0.018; 0.04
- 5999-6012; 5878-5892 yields 0.03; 0.044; 0.02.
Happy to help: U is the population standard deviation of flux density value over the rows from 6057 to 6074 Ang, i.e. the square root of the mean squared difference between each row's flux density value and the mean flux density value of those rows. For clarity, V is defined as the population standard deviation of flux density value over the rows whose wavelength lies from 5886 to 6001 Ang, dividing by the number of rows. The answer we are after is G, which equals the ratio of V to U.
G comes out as 1.9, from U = 0.14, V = 0.259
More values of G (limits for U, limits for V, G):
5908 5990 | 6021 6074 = 1.0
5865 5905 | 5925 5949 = 0.3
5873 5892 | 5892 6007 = 0.5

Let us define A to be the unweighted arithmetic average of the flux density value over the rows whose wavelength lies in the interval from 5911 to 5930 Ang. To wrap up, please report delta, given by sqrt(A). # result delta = 2.14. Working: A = 4.59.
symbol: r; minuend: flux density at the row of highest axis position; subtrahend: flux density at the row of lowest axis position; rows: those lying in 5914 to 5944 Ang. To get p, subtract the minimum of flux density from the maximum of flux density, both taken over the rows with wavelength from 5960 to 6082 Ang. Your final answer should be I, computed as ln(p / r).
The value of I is 1.1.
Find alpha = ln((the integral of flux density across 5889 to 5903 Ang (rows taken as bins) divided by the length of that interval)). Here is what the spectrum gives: 1.40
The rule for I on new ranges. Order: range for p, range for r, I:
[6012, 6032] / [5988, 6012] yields 2.0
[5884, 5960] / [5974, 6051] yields 4.3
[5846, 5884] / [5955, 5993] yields 1.4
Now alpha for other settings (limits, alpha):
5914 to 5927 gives 1.53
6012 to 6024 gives 1.51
